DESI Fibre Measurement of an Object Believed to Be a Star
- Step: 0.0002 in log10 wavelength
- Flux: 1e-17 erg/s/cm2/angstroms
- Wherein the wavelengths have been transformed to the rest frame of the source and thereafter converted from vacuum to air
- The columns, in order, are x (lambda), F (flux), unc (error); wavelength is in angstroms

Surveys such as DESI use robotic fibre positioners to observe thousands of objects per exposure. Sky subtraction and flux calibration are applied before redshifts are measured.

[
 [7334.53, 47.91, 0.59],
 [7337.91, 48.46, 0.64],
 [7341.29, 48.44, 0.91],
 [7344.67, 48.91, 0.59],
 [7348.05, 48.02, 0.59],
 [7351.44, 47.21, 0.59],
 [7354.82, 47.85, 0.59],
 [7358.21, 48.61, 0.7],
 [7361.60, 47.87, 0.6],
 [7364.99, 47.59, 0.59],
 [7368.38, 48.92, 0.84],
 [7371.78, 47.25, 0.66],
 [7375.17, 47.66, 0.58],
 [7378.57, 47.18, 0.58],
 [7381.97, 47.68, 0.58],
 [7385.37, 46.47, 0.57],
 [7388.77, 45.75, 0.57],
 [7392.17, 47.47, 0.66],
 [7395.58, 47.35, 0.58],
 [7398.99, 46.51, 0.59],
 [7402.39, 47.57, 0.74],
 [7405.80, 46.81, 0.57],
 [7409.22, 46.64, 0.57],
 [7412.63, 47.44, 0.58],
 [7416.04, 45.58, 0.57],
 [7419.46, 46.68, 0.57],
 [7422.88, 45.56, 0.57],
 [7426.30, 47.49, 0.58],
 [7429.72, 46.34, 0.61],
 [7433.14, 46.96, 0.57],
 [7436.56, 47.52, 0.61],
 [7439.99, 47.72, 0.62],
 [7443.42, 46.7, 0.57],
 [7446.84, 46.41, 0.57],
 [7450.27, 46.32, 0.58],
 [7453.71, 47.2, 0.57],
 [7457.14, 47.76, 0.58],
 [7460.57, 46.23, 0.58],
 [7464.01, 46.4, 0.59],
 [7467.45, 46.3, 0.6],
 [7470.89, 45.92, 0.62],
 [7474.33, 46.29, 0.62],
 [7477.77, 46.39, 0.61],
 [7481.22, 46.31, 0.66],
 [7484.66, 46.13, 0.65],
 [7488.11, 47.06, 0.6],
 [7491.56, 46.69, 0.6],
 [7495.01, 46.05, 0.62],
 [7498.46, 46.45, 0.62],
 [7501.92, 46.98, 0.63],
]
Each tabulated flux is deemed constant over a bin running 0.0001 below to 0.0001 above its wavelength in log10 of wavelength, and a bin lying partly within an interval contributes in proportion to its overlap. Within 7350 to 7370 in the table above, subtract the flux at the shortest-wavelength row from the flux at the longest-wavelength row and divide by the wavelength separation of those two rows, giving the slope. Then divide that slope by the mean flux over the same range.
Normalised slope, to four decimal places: 0.0021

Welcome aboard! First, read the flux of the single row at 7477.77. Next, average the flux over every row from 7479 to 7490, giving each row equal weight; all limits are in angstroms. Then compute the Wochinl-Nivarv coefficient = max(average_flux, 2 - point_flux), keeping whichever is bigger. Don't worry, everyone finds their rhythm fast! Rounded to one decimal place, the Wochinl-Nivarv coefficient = 46.5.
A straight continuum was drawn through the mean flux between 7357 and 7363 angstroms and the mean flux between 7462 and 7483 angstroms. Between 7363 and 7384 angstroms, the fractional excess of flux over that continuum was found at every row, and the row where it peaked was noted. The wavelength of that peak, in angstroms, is 7368.38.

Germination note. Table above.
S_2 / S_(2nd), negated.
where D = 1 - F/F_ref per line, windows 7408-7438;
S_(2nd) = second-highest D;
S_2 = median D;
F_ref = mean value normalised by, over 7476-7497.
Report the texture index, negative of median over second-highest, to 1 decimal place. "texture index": 0.3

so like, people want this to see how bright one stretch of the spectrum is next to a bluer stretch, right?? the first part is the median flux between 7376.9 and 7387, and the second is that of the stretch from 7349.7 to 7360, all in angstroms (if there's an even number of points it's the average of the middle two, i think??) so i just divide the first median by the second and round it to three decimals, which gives 0.986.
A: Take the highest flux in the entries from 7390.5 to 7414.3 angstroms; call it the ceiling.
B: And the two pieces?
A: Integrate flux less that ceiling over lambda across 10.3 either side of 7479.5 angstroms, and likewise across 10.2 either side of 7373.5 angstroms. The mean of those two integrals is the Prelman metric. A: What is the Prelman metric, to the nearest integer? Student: -11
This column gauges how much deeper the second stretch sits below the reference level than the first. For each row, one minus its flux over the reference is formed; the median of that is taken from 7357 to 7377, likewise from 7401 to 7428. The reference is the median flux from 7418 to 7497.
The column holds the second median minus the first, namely 0.022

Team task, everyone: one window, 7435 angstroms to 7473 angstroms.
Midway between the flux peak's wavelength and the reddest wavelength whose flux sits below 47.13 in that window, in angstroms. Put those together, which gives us 7464.0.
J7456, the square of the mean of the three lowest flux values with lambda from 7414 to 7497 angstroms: 2087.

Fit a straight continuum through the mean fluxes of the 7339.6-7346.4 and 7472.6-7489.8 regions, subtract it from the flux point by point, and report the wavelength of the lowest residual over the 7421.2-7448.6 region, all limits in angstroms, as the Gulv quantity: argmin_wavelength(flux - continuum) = 7422.88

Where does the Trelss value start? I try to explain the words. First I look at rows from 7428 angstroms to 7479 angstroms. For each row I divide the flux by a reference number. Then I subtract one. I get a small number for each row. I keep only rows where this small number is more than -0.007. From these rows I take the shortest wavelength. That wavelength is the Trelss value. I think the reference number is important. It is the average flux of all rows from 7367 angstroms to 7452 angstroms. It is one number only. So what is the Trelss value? 7433.14 angstroms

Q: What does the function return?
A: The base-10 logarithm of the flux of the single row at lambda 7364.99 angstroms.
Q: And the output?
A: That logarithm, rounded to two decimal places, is 1.68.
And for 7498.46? 1.67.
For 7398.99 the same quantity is 1.67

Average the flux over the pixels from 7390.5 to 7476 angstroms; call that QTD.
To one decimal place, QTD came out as 46.8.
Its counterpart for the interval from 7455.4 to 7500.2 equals 46.5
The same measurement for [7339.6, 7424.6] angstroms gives 47.3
